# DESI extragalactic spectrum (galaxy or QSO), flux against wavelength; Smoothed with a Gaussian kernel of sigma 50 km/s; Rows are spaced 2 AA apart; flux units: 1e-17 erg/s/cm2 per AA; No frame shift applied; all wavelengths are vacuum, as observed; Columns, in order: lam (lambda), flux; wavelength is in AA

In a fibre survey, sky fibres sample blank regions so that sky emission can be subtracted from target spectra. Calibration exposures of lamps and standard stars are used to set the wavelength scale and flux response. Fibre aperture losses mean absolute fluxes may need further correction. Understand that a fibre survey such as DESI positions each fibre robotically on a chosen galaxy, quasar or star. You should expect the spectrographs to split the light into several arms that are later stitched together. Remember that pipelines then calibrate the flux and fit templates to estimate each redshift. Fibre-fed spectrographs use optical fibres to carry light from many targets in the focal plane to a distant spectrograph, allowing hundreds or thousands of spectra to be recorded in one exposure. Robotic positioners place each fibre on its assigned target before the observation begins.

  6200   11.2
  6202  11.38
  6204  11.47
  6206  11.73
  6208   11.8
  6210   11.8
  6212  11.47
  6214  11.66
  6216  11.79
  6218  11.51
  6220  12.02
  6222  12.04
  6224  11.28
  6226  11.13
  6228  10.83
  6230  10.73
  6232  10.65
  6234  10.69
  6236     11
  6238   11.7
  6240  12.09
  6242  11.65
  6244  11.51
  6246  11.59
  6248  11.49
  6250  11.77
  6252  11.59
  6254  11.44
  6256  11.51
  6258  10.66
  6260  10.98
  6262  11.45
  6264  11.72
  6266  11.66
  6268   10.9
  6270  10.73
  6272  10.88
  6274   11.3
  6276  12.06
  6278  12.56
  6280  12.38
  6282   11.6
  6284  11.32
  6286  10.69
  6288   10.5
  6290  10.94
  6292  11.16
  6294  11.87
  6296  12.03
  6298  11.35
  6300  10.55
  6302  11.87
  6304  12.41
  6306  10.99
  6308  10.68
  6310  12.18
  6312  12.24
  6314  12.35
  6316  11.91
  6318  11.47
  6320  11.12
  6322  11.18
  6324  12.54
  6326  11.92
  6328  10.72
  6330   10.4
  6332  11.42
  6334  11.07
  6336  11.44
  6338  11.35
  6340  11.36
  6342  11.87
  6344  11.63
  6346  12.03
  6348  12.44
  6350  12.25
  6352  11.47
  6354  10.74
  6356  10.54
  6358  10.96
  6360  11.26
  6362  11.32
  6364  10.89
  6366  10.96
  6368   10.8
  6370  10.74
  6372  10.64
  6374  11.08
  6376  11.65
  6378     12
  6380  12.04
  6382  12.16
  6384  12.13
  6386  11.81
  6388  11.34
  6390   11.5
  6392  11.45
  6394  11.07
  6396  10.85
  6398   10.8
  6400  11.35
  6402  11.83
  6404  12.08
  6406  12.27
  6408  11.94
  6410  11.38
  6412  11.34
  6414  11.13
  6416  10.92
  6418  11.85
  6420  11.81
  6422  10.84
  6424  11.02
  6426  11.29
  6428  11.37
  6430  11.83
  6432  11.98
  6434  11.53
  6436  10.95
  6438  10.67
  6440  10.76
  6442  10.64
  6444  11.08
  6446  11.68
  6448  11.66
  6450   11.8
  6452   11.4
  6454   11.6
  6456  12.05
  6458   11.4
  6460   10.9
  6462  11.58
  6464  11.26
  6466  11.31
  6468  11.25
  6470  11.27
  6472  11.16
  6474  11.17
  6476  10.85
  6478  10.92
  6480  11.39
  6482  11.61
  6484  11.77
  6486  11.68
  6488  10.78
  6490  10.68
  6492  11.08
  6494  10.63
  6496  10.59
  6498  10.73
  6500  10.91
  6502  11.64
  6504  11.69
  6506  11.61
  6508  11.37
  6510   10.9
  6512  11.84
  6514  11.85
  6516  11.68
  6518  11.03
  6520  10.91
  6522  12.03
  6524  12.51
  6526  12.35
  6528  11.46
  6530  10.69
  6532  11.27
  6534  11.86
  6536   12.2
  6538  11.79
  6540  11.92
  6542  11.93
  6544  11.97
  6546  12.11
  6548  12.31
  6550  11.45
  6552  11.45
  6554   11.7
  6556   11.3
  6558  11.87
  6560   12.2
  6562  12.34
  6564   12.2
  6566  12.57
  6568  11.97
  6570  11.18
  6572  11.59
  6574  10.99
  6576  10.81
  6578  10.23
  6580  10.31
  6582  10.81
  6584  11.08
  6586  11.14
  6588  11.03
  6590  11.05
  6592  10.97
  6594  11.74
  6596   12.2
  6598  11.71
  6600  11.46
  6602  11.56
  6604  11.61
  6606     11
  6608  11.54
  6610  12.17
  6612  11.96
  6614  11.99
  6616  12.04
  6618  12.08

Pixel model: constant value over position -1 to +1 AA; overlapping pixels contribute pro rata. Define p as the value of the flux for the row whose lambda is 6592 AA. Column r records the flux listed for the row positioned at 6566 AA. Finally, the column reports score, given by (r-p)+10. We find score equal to 11.6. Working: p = 10.97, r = 12.57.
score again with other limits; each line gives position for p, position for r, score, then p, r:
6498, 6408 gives 11.2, 10.73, 11.94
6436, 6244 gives 10.6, 10.95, 11.51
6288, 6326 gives 11.4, 10.5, 11.92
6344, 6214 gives 10.0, 11.63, 11.66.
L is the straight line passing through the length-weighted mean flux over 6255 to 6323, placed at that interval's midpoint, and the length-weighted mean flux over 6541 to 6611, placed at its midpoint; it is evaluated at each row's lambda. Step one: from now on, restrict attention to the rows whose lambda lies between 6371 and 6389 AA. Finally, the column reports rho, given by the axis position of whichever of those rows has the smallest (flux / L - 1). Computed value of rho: 6372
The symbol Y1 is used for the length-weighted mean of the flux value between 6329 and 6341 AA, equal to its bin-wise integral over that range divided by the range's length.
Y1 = 11.2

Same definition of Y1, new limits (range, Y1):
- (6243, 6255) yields 11.6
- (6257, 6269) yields 11.2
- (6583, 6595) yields 11.2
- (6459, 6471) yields 11.3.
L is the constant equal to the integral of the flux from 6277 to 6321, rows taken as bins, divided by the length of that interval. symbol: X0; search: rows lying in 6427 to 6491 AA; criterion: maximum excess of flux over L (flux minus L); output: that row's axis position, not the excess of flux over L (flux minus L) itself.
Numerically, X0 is 6456 AA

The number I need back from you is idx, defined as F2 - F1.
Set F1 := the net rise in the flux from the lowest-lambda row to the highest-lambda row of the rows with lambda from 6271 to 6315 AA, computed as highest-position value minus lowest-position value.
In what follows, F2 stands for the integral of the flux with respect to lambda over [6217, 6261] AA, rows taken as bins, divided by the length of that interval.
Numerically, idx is 9.9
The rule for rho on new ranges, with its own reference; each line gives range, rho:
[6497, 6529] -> 6498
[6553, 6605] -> 6578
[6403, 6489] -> 6442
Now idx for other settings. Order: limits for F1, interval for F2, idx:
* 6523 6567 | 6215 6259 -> 11.3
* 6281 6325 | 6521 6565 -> 10.9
